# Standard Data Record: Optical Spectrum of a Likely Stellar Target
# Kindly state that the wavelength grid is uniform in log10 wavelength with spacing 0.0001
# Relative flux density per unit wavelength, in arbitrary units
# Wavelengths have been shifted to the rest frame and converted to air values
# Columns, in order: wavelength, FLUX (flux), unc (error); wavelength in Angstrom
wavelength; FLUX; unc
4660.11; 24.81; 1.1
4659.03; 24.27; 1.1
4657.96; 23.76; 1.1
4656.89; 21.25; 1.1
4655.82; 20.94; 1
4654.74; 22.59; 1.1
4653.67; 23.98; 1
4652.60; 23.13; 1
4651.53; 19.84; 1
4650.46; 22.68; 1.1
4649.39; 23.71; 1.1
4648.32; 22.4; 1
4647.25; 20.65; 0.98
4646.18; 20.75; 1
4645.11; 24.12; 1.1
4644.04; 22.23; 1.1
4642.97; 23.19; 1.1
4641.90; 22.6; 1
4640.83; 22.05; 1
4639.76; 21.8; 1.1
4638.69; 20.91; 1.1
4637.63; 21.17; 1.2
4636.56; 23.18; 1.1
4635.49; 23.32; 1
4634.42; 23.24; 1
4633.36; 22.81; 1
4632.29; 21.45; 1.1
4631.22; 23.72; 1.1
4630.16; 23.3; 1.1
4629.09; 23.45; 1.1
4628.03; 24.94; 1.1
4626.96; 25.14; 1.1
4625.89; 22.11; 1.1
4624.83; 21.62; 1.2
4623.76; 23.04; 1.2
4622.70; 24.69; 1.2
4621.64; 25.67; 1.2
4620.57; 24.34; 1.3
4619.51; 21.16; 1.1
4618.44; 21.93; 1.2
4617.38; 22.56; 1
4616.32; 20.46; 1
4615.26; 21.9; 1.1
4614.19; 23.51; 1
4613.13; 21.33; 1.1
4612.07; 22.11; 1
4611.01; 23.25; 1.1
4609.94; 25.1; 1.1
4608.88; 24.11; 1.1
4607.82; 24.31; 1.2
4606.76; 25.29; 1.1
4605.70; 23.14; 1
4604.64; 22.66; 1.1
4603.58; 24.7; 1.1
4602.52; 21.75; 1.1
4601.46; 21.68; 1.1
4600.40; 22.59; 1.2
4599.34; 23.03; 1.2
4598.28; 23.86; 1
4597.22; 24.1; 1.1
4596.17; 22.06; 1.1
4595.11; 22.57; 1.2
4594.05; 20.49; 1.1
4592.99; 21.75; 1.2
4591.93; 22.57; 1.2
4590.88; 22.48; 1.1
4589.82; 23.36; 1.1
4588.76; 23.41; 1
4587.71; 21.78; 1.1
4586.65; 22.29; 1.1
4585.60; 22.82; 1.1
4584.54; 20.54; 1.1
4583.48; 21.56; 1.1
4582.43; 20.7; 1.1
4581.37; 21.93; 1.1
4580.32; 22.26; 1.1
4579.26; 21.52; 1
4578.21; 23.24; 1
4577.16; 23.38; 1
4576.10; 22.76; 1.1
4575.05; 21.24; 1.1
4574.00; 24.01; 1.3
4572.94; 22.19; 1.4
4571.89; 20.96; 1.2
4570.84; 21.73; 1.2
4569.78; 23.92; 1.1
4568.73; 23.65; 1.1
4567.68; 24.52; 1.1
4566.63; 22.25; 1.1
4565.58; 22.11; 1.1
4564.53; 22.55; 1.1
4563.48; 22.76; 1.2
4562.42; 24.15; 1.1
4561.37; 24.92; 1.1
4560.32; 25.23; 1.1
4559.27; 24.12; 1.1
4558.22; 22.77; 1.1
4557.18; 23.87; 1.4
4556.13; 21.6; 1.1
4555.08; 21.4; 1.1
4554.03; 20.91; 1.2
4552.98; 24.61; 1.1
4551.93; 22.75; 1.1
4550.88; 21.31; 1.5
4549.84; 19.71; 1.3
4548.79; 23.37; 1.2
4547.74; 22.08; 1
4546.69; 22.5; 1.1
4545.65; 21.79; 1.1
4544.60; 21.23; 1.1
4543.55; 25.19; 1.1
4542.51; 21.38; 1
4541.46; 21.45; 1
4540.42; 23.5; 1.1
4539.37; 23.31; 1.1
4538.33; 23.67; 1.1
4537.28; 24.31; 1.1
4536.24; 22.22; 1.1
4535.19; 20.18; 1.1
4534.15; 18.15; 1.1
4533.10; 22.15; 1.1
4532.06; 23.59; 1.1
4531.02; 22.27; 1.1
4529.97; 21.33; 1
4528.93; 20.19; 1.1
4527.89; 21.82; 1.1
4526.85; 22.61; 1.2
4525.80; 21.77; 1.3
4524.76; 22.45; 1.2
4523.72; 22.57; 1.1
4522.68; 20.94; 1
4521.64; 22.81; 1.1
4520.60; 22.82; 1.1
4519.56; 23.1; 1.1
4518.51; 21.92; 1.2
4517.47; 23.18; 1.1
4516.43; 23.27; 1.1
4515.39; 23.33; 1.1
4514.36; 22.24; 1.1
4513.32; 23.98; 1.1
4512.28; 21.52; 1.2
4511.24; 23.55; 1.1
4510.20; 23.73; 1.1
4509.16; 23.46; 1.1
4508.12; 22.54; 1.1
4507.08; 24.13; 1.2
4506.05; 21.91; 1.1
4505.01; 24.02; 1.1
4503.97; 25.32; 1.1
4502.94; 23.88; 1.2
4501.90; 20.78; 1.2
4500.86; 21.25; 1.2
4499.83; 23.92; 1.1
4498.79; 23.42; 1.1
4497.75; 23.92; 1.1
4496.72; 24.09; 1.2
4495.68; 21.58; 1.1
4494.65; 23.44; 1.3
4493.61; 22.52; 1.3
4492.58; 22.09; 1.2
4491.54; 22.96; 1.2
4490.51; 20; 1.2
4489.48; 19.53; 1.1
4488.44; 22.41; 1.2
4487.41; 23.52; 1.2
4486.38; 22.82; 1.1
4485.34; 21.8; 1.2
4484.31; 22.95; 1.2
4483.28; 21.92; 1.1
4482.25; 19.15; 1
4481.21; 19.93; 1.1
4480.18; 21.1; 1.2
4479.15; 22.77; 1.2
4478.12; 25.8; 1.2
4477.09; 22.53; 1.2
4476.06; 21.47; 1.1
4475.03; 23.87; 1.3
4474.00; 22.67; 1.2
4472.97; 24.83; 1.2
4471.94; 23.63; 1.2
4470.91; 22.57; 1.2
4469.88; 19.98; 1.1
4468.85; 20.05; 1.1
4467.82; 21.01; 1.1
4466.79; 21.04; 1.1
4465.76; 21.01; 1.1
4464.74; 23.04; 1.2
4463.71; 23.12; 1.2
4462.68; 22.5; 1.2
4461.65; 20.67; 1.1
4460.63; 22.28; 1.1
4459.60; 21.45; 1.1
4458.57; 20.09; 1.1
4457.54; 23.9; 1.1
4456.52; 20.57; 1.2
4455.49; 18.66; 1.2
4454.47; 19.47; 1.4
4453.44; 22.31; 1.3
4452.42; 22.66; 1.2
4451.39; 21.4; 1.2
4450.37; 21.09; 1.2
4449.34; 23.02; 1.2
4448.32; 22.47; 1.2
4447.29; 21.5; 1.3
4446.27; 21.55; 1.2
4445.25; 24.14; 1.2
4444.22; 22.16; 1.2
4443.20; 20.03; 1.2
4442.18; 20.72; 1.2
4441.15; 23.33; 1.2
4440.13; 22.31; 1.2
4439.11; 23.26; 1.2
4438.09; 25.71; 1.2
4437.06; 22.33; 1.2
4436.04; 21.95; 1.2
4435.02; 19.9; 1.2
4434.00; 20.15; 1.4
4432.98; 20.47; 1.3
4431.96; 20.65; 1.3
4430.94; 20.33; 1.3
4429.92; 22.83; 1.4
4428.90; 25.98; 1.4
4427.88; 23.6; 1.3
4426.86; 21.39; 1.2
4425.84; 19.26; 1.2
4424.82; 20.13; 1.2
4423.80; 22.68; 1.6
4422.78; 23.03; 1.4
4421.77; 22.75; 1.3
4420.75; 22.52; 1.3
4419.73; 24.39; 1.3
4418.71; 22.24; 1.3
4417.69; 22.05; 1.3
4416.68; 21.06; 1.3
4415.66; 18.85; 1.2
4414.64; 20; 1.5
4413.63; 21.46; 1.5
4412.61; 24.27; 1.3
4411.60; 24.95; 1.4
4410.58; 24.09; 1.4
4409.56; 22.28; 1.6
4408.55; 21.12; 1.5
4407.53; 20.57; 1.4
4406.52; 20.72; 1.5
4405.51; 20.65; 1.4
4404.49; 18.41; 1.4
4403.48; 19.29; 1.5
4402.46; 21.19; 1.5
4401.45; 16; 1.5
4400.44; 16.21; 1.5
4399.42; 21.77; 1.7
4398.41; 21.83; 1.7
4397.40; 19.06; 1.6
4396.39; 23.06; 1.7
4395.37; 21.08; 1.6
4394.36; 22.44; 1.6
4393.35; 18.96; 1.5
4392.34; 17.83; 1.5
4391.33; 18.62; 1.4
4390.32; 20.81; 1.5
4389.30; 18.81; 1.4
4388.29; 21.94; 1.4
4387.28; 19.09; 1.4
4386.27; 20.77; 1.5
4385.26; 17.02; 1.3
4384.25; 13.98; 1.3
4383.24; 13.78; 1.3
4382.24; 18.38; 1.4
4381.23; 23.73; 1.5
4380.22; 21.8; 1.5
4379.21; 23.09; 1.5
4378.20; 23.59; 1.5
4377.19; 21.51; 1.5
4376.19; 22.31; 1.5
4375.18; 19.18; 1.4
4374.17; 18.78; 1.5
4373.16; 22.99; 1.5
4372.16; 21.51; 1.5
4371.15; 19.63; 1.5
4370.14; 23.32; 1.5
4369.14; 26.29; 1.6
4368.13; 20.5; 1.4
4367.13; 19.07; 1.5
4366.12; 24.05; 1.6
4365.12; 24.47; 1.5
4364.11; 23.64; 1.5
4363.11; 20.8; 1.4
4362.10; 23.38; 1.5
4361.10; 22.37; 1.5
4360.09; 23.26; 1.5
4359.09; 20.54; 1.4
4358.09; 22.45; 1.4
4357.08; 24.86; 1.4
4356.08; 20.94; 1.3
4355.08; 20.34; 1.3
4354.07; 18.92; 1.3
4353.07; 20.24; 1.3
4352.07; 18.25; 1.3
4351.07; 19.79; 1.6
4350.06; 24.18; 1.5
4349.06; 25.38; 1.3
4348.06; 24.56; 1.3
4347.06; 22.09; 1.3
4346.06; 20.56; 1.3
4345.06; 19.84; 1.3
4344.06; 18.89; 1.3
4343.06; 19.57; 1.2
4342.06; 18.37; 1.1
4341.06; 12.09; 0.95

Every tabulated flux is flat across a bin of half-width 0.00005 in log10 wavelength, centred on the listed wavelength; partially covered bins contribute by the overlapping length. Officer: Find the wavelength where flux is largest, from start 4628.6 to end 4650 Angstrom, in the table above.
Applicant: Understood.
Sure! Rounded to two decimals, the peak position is 4645.11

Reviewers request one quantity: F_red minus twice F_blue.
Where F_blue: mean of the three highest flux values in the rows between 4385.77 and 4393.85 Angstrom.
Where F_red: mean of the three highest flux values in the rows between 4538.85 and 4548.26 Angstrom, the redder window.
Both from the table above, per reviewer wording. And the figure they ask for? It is -18.3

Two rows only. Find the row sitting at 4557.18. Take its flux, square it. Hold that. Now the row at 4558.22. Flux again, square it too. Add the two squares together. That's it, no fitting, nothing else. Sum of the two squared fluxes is 1088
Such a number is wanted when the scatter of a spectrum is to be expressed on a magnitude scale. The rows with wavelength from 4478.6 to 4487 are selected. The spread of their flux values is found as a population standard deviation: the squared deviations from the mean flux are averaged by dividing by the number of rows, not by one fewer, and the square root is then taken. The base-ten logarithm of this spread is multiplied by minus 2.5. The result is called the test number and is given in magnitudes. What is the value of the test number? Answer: -0.3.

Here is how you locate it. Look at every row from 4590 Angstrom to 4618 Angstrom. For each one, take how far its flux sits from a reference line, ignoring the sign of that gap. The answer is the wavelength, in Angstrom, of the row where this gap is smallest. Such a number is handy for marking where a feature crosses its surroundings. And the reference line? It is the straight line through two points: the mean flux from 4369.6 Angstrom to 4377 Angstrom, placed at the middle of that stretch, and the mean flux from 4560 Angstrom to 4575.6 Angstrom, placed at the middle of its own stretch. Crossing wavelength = 4614.19 Angstrom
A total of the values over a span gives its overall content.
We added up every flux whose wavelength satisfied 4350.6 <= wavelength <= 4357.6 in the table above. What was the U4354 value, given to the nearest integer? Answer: 143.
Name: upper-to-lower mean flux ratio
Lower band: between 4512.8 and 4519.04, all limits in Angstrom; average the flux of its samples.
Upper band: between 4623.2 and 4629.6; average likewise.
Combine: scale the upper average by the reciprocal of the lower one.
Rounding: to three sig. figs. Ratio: 1.02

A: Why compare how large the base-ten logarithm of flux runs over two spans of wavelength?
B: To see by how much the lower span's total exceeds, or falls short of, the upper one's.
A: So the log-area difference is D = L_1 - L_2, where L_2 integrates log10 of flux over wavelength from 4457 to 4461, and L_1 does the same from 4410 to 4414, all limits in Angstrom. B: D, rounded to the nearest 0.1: 0.1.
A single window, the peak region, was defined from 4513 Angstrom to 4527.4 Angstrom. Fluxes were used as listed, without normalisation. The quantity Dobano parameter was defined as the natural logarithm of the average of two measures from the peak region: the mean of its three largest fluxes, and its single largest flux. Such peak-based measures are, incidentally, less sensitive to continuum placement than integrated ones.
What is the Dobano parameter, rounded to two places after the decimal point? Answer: 3.17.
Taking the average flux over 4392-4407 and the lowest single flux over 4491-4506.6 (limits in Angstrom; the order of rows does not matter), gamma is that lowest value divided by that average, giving 1.04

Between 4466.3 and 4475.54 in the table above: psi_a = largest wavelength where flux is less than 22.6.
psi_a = 4470.91 Angstrom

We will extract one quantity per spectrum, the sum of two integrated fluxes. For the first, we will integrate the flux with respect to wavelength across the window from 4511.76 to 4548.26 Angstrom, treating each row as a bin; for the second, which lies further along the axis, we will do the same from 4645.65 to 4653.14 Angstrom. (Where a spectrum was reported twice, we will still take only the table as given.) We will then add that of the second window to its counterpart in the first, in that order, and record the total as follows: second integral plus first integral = 978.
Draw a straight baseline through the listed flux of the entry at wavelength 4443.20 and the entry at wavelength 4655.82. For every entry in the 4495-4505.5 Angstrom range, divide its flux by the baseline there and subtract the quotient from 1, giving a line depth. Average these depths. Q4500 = -0.145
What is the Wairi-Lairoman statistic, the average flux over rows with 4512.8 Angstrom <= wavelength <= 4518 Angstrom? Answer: 23.2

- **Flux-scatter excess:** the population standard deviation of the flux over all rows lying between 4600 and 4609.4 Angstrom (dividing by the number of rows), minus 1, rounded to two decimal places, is 0.23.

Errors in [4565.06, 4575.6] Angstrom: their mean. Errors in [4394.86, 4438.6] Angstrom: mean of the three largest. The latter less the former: 0.53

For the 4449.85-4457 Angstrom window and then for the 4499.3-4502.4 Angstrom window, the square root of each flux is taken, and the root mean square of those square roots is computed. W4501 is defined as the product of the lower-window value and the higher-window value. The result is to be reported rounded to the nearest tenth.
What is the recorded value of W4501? 21.4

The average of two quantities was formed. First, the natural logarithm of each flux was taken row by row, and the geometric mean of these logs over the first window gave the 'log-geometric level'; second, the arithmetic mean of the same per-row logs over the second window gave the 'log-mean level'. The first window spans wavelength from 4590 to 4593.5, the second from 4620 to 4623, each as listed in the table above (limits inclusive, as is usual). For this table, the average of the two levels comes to 3.16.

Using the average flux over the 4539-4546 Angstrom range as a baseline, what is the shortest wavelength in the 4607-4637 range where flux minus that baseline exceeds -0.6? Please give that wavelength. 4607.82 Angstrom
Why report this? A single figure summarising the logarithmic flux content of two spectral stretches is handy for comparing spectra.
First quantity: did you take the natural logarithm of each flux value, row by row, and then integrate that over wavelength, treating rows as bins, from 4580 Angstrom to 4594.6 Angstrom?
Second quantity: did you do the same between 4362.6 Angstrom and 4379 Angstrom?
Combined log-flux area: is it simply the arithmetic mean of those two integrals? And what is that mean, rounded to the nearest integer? 48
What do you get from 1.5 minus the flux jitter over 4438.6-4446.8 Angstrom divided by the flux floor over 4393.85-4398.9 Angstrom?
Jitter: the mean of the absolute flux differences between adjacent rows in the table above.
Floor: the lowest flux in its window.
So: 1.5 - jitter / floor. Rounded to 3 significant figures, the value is 1.41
